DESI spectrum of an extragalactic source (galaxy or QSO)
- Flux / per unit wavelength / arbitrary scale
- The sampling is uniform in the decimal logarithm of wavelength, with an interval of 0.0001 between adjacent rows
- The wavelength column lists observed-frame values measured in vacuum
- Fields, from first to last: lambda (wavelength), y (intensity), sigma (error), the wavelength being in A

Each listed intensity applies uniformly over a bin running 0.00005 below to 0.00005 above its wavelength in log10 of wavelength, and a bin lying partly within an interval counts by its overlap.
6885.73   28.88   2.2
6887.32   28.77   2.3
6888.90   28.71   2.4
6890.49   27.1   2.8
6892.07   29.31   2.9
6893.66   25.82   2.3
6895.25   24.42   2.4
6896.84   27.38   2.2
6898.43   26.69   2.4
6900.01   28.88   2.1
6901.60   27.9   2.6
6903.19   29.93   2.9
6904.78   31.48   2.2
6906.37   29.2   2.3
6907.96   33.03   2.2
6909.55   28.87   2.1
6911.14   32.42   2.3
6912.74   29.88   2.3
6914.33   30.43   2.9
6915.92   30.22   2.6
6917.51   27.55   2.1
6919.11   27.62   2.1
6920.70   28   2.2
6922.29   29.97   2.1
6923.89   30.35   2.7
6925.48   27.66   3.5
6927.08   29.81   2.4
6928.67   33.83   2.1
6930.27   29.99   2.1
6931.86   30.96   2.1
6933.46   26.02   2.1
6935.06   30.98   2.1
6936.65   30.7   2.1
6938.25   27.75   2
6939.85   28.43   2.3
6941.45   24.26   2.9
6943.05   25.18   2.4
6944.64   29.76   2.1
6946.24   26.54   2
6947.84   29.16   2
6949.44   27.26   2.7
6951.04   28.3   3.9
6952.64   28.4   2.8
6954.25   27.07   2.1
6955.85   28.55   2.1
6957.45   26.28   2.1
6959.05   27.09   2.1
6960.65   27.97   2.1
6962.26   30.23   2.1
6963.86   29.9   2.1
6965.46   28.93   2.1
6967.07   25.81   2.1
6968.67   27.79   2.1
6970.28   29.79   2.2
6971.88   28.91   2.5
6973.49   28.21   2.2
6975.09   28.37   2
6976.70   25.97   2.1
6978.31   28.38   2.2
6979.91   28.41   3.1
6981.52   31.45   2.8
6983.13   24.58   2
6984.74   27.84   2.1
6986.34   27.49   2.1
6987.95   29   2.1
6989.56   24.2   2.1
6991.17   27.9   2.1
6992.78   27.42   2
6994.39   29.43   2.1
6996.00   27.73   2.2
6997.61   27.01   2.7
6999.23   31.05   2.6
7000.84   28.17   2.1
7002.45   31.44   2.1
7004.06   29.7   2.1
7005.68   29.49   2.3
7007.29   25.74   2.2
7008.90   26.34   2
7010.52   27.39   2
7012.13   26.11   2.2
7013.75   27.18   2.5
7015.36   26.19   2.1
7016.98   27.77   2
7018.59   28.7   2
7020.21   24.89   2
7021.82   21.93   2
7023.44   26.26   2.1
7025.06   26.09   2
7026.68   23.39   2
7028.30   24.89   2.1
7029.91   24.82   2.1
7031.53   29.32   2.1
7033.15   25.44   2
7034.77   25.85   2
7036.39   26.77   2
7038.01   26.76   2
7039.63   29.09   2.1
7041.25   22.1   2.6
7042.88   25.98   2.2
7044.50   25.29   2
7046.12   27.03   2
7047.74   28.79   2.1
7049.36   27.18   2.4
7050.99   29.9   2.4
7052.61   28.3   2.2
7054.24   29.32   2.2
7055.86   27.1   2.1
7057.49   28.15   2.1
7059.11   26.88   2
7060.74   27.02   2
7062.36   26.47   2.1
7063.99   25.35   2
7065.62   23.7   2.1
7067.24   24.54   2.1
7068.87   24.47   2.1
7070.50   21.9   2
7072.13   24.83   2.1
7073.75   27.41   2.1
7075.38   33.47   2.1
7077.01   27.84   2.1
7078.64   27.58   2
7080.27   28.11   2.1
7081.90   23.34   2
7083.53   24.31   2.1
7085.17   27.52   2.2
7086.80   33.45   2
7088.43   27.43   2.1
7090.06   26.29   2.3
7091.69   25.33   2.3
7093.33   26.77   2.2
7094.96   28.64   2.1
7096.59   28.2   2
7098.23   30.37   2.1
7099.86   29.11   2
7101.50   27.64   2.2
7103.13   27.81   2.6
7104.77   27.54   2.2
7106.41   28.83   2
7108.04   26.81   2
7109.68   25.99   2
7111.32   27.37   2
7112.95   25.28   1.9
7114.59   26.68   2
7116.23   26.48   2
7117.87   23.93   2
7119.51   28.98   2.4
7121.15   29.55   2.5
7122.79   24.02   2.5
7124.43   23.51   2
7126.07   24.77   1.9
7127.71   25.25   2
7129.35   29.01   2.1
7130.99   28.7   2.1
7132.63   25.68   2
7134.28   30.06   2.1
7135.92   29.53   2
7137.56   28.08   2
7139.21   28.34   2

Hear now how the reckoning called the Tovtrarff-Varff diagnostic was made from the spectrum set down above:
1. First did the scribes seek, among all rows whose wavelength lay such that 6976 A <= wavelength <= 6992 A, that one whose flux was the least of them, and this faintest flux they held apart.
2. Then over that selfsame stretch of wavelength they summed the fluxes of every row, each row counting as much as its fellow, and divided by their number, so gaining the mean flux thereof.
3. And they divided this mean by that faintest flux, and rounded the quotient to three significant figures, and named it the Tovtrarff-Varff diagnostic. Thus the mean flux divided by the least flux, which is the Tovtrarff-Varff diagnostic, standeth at 1.14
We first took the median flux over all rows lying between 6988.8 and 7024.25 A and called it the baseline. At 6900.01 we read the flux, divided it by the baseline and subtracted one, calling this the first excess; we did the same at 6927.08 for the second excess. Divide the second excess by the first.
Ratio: 1.6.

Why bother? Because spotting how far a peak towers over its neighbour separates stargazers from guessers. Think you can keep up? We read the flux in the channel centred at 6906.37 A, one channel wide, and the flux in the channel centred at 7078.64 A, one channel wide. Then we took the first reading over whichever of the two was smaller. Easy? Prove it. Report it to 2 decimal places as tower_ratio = 1.06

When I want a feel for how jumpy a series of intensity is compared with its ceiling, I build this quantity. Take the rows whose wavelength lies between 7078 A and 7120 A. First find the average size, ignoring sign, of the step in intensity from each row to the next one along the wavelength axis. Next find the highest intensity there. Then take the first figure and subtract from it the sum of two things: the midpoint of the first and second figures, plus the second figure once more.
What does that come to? -49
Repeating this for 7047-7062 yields -44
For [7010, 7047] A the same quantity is -43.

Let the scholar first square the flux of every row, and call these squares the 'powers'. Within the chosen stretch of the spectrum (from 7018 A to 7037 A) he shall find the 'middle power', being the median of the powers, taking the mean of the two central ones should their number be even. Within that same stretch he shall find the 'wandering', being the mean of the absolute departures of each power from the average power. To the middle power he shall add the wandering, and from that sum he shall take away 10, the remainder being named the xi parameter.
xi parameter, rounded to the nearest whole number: 723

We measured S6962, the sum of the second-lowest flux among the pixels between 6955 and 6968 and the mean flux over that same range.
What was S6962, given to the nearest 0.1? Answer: 54.4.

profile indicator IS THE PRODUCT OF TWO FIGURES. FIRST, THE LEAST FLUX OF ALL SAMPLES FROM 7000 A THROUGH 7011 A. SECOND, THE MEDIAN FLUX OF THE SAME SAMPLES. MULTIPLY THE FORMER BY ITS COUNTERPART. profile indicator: 725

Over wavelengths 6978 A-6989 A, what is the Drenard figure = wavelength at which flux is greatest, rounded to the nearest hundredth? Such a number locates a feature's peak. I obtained 6981.52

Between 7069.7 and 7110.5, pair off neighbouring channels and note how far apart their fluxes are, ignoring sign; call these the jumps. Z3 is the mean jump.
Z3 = 2.3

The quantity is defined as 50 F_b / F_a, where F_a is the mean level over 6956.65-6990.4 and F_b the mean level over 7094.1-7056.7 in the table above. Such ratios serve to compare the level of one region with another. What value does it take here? 47.6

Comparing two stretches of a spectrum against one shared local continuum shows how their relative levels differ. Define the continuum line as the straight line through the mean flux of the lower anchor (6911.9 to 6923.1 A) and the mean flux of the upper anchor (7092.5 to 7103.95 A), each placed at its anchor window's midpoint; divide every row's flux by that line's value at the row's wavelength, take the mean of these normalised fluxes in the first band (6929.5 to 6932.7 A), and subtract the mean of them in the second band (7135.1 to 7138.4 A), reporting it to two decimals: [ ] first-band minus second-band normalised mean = 0.03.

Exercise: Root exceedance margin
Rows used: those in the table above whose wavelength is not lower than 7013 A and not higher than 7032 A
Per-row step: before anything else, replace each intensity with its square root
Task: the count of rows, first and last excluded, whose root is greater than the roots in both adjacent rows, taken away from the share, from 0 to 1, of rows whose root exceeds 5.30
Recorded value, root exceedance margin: -2.83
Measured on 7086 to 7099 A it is -0.50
